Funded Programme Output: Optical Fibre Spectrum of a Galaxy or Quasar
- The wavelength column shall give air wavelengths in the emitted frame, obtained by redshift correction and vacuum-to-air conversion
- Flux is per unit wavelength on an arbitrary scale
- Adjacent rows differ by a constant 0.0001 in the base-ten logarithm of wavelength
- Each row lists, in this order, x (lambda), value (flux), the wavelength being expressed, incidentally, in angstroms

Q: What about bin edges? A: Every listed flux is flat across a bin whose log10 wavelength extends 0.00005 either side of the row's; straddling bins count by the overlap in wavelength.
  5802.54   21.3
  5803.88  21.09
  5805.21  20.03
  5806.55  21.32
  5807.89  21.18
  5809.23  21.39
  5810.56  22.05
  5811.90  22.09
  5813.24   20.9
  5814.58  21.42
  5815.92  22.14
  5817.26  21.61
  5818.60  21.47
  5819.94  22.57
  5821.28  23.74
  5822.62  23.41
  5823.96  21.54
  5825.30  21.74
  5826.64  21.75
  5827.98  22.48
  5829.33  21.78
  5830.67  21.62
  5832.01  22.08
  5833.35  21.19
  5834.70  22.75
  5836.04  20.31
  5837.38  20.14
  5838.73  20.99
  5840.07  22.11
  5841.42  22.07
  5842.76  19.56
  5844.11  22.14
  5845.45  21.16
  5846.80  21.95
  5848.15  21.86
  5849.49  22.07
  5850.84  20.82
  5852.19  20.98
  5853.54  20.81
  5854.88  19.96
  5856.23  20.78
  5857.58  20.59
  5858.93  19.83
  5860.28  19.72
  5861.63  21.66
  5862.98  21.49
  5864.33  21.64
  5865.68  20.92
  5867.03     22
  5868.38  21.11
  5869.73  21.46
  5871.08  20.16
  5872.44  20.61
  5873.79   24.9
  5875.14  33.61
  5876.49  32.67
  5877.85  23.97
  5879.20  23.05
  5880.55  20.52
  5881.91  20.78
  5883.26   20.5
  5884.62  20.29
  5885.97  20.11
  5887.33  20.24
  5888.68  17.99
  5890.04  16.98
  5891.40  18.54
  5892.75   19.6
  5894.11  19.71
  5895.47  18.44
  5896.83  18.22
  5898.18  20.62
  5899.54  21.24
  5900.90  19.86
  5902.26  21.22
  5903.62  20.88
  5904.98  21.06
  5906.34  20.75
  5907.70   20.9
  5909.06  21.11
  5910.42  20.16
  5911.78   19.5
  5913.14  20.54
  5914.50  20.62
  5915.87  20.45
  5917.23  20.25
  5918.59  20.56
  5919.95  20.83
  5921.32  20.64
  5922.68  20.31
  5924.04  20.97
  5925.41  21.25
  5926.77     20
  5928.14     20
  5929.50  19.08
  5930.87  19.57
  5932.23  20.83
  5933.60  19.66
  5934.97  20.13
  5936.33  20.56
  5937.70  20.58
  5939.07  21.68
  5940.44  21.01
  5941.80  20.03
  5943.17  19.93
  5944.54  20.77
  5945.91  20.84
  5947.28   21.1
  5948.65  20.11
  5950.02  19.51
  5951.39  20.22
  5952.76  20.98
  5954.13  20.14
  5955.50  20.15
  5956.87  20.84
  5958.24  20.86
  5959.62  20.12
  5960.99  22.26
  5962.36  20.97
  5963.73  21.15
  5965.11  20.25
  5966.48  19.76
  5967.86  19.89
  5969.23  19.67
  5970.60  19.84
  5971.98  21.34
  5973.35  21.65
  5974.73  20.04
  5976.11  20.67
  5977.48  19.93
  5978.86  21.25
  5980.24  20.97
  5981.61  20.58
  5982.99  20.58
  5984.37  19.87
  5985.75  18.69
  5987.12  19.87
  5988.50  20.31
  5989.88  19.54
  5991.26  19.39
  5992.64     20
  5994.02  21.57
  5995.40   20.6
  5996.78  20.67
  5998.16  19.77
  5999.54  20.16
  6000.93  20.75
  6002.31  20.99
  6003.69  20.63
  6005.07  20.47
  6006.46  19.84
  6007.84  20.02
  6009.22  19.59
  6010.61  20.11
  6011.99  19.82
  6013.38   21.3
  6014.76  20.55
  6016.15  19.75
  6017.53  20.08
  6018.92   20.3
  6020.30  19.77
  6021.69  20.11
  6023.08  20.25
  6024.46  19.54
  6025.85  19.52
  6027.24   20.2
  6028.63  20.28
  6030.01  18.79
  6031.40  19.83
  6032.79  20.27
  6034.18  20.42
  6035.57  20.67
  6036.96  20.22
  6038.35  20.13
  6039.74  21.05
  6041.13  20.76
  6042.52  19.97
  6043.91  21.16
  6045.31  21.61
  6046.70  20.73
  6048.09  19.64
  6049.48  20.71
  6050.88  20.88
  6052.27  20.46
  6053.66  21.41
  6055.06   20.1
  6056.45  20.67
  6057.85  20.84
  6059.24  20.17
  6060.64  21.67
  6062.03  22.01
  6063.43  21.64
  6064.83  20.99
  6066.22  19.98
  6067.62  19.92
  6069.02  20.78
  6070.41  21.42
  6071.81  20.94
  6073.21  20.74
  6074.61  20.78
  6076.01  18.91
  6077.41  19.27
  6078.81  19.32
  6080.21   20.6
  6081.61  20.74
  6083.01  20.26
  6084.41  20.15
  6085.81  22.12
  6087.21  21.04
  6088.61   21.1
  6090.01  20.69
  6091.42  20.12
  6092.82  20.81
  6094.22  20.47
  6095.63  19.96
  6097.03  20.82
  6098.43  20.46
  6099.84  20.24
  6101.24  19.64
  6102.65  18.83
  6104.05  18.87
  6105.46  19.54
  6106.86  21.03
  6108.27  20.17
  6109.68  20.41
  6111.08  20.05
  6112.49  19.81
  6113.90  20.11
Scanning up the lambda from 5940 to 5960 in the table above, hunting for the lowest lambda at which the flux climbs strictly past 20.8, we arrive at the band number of 5940.44 angstroms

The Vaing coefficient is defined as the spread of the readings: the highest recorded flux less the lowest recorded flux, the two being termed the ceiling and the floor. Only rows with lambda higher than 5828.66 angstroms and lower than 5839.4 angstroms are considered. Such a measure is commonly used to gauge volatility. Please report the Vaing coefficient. 2.6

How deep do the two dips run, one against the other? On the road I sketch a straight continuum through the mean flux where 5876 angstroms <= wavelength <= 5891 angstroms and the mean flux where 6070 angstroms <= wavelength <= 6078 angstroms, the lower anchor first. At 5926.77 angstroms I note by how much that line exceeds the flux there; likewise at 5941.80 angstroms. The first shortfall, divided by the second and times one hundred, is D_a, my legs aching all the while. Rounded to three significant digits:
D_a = 111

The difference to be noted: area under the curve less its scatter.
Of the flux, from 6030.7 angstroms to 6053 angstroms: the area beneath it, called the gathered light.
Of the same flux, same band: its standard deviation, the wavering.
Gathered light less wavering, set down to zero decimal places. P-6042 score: 457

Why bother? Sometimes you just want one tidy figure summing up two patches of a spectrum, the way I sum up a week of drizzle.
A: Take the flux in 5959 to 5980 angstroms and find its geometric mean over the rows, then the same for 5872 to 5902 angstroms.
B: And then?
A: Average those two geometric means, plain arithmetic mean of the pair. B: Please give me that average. 20.9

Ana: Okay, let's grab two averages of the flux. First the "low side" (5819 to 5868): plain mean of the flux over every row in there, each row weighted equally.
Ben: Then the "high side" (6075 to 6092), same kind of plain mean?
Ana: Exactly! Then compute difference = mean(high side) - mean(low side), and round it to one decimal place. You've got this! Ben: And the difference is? -1.1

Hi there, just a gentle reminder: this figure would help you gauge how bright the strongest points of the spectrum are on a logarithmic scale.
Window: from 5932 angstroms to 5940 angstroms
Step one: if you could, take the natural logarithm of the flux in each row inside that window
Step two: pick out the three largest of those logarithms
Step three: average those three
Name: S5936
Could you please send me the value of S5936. 3.05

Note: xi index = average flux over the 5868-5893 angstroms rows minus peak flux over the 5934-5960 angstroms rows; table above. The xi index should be 0.3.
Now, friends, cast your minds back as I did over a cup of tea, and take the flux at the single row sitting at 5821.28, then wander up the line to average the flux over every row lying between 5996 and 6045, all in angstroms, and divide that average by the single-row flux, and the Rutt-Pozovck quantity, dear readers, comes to 0.85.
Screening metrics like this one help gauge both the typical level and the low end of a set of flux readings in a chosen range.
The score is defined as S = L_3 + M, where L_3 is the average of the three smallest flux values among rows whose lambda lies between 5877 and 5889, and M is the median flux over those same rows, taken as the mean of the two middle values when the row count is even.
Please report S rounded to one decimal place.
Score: 39.9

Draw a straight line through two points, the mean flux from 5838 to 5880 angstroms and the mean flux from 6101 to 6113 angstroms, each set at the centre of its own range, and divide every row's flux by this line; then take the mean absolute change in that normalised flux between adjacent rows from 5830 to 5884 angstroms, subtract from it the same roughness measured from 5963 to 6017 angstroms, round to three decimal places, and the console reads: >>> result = 0.031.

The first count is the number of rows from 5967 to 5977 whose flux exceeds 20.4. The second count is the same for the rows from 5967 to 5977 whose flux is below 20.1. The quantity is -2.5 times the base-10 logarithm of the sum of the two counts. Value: -2.1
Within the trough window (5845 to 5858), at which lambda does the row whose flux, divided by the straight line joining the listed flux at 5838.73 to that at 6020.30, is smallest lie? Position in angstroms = 5854.88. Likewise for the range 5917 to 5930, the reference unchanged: 5929.50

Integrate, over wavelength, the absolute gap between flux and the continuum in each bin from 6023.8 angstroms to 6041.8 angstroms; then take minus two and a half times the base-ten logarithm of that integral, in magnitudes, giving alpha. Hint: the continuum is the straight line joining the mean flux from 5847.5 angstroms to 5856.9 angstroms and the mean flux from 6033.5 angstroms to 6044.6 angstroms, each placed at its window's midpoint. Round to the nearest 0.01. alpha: -2.52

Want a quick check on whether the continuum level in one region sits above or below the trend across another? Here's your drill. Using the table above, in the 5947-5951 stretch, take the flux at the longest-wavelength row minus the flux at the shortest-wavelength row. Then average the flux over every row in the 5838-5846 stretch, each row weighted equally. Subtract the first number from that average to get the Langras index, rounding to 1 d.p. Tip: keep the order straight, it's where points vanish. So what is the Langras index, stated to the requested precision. 22.9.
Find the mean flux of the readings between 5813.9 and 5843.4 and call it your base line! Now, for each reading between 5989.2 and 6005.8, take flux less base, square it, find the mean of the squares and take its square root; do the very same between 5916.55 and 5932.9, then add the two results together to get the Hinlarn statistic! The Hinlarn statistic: 3.0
